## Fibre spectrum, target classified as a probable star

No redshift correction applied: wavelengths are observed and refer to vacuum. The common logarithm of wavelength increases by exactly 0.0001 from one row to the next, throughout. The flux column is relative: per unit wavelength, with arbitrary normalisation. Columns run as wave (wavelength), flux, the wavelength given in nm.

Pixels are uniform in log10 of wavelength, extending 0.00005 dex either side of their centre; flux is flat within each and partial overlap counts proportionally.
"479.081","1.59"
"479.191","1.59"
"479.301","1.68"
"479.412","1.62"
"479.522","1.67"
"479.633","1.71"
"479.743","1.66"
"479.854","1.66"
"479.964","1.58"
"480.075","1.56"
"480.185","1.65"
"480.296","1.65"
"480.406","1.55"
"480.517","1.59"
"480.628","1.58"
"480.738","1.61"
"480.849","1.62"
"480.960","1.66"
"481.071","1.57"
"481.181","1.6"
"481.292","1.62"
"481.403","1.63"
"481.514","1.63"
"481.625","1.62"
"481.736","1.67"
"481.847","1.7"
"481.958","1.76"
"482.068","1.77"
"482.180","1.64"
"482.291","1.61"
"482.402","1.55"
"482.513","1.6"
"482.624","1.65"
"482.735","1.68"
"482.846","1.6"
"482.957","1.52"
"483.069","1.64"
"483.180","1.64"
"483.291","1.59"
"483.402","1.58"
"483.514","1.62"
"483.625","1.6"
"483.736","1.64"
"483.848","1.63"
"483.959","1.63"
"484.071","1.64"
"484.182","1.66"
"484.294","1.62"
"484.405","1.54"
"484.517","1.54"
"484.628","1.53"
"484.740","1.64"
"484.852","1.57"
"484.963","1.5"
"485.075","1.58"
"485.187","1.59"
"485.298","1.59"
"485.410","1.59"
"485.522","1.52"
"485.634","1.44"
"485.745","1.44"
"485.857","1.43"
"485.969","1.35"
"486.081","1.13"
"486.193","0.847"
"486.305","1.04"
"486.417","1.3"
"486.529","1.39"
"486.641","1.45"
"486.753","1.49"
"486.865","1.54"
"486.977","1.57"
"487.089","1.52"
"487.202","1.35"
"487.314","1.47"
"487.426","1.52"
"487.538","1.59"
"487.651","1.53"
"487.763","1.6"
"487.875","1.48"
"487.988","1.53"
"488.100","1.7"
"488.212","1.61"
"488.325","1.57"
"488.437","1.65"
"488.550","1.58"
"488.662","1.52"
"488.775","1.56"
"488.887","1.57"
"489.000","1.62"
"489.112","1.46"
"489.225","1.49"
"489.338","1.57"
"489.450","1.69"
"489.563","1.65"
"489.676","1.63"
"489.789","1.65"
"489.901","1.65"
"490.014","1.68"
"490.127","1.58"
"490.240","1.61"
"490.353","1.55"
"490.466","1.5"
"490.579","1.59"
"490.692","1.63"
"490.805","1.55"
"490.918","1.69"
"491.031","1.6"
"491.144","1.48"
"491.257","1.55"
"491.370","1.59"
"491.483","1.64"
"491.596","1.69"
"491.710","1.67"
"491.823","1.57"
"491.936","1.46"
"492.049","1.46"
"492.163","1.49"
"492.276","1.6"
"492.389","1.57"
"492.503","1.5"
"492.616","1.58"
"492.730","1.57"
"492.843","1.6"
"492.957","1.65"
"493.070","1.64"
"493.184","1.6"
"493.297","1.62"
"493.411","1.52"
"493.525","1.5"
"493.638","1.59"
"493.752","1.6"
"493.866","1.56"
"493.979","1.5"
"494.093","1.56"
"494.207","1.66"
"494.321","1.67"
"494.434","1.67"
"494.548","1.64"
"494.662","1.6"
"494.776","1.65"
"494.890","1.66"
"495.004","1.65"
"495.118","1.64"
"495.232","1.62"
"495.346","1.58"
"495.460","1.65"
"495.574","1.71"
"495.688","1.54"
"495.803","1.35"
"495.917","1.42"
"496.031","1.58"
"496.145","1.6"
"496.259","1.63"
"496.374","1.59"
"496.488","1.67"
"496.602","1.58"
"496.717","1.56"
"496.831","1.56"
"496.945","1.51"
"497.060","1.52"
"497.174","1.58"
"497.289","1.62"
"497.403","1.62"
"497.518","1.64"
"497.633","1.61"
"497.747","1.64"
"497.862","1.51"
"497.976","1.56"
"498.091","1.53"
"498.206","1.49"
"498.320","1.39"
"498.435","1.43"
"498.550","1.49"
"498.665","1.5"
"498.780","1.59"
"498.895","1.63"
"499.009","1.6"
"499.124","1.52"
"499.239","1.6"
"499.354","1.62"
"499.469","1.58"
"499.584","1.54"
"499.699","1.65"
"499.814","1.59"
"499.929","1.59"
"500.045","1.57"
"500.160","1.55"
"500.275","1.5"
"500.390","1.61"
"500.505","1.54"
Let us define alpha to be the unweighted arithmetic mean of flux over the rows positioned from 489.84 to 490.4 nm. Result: 1.61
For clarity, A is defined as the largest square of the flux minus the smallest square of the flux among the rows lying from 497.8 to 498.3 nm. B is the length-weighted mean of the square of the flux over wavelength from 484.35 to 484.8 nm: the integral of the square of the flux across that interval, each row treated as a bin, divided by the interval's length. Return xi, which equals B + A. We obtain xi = 2.65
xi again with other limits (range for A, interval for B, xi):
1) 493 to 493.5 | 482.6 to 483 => 2.99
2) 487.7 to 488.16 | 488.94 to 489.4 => 3.07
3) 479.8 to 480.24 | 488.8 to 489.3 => 2.69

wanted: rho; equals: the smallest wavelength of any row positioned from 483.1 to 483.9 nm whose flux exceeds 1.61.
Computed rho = 483.180 nm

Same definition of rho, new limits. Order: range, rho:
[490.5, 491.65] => 490.692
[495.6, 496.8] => 496.259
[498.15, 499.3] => 498.895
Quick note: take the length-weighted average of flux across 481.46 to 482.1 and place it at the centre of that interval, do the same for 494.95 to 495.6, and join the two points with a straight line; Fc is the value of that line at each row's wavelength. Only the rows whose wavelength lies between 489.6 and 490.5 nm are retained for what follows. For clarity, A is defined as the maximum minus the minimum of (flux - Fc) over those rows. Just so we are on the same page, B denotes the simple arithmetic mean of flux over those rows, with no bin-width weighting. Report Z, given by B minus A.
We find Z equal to 1.43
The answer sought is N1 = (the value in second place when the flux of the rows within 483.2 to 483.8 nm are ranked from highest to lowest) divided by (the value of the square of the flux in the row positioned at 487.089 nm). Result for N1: 0.70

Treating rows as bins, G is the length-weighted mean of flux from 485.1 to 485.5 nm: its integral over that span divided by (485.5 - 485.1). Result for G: 1.58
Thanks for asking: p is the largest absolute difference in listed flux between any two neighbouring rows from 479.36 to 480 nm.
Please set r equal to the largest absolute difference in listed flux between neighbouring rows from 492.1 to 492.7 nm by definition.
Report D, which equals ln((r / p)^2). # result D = 0.6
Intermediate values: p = 0.080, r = 0.110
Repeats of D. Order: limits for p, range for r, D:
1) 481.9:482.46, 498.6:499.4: -0.7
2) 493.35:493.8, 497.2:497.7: -2.2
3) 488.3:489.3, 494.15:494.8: -2.3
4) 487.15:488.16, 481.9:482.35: -0.5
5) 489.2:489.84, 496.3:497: -0.6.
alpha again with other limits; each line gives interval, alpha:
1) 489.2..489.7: 1.61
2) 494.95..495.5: 1.63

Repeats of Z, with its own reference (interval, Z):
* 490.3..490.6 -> 1.46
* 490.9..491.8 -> 1.40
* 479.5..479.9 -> 1.63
